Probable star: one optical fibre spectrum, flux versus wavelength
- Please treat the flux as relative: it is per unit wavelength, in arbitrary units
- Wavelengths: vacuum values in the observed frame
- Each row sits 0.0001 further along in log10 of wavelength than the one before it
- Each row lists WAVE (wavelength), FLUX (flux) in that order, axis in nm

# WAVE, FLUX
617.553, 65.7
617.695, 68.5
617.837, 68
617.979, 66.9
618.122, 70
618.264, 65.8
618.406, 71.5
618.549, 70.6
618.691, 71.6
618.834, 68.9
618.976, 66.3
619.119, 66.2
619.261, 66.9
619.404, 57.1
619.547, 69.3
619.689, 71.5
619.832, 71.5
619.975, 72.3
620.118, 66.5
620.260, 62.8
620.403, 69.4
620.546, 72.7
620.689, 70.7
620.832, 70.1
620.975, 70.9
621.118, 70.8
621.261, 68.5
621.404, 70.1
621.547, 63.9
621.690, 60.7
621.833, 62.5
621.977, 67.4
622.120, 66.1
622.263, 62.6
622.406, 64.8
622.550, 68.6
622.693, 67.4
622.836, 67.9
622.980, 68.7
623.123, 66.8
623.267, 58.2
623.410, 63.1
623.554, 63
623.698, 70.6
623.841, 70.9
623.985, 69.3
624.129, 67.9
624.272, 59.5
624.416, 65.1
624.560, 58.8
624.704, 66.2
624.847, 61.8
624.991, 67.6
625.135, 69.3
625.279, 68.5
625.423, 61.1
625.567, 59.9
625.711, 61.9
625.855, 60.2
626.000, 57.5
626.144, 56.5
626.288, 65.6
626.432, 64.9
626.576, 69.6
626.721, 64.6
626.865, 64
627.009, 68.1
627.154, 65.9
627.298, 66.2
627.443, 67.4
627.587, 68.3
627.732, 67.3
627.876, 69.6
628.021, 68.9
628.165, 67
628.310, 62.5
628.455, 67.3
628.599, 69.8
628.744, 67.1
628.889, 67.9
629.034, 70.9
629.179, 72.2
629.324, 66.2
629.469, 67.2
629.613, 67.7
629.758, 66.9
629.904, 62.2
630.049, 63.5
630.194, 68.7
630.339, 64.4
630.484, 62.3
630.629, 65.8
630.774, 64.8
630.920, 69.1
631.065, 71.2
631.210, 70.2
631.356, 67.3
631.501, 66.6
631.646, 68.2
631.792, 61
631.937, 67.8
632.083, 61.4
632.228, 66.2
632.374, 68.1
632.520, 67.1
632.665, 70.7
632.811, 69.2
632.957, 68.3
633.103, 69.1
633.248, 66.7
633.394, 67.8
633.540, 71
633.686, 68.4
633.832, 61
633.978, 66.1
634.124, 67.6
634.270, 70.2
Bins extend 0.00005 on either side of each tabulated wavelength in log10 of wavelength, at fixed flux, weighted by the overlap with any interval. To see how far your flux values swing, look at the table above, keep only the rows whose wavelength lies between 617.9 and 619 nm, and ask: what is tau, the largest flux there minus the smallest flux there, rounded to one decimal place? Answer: 5.8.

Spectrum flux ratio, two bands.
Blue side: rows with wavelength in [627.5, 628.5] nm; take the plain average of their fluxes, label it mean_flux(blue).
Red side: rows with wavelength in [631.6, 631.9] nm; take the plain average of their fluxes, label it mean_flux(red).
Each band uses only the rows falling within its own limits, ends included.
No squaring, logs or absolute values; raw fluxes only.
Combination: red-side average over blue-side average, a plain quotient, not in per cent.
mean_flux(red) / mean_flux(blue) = 0.96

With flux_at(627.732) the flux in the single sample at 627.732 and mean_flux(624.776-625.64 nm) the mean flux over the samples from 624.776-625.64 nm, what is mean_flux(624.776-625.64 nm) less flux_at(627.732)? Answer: -2.6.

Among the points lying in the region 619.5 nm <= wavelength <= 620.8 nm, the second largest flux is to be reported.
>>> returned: 72.3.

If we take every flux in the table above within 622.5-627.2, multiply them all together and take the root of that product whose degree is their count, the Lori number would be 64.7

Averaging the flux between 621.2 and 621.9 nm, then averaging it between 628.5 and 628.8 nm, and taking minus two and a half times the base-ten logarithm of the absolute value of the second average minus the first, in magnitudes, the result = -1.3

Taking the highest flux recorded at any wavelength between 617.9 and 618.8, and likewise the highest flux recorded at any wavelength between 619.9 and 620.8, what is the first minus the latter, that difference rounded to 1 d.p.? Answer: -1.1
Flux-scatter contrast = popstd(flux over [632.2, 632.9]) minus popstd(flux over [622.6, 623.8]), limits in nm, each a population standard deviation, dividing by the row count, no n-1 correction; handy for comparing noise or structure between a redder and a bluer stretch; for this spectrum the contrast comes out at -2.2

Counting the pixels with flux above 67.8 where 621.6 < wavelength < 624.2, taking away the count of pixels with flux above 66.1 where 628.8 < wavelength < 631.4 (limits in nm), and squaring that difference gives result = 25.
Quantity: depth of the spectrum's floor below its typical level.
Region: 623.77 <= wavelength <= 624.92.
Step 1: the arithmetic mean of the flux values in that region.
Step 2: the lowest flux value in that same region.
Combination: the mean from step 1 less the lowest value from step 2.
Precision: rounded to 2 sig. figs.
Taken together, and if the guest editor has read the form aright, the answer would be 6.1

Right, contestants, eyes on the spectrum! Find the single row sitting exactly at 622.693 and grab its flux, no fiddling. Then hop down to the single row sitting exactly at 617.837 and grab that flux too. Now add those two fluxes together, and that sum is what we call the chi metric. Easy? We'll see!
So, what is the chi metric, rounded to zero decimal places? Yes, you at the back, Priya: 135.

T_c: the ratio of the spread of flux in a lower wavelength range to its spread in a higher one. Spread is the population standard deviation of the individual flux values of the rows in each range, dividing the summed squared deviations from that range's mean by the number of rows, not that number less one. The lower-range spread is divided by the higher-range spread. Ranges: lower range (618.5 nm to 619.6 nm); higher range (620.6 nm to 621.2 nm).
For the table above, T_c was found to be 13.5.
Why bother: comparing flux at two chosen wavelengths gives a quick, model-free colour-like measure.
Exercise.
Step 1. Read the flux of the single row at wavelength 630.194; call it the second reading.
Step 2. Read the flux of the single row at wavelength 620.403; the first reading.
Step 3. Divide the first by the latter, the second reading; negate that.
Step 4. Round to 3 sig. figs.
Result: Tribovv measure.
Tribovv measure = -1.01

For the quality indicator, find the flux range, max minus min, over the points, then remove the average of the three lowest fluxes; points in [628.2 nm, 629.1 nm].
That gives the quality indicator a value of -57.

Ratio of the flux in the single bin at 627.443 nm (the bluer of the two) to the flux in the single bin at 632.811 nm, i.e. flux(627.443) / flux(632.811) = 0.97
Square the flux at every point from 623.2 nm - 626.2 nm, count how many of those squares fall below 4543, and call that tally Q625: 14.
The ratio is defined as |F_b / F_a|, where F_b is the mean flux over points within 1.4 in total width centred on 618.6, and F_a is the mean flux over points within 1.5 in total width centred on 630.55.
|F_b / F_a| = 1.03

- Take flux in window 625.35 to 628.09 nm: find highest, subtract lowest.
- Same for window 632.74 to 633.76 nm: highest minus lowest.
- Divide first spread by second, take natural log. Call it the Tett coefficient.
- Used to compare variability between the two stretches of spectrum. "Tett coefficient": 1.1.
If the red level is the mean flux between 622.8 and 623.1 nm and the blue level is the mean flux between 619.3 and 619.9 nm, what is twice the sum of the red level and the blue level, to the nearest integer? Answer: 271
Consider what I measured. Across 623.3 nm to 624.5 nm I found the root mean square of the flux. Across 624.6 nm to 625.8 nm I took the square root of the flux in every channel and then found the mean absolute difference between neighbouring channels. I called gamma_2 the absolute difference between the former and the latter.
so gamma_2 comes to 66.1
